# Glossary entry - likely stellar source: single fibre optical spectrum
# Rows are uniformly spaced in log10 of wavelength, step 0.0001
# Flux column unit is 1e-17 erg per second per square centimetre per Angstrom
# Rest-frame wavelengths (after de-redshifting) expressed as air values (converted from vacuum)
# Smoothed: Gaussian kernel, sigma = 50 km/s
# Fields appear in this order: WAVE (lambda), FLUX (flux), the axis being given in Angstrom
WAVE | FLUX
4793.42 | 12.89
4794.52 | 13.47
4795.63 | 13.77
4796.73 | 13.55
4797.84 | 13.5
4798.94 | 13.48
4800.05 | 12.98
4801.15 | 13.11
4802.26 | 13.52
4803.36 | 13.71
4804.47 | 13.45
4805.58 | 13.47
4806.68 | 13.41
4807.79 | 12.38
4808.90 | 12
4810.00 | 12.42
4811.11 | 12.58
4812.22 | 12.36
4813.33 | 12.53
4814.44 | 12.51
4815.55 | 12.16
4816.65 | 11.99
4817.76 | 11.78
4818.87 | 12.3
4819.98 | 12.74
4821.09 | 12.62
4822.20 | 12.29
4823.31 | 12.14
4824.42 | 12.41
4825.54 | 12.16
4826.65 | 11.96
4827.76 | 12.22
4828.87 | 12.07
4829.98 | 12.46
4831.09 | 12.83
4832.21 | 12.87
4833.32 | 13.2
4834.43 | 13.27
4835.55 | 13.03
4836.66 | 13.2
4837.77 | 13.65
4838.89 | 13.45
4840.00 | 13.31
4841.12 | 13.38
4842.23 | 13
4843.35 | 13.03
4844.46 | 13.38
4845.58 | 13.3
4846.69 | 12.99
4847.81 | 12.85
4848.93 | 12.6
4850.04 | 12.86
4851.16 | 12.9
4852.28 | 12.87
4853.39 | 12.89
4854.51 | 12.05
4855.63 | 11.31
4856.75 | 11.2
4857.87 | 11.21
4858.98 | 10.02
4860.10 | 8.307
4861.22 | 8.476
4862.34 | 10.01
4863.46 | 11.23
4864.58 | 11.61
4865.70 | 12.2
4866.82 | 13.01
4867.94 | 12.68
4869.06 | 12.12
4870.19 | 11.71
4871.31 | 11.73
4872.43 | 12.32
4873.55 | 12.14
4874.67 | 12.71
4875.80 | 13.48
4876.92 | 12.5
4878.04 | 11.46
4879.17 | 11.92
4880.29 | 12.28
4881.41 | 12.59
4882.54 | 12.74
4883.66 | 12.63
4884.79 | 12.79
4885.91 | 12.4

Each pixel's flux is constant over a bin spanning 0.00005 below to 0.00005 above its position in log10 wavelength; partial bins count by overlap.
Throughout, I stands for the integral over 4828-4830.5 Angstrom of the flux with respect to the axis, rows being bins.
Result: 30.7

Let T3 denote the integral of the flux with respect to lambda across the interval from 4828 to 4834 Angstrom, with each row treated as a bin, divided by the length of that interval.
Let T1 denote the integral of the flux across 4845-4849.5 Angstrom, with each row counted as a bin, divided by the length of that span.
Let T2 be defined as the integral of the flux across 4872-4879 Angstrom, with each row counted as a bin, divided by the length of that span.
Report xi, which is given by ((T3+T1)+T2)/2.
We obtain 19.0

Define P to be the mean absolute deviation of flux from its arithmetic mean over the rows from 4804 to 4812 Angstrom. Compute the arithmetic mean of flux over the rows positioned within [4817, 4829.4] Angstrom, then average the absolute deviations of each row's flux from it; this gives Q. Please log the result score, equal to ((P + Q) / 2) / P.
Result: 0.7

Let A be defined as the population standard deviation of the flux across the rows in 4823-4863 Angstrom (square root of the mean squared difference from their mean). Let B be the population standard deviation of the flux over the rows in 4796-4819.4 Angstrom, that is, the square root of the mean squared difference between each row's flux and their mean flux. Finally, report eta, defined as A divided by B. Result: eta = 2.1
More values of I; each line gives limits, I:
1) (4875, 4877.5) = 32.4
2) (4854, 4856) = 23.4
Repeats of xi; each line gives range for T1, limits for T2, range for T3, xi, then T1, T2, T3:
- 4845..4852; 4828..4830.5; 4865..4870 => 18.8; 12.9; 12.3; 12.40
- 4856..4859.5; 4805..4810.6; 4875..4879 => 18.0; 10.9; 12.7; 12.41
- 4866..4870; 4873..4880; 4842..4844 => 18.9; 12.5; 12.4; 13.04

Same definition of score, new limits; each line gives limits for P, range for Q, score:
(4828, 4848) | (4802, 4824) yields 1.3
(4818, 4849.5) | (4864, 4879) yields 1.1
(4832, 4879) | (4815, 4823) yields 0.6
